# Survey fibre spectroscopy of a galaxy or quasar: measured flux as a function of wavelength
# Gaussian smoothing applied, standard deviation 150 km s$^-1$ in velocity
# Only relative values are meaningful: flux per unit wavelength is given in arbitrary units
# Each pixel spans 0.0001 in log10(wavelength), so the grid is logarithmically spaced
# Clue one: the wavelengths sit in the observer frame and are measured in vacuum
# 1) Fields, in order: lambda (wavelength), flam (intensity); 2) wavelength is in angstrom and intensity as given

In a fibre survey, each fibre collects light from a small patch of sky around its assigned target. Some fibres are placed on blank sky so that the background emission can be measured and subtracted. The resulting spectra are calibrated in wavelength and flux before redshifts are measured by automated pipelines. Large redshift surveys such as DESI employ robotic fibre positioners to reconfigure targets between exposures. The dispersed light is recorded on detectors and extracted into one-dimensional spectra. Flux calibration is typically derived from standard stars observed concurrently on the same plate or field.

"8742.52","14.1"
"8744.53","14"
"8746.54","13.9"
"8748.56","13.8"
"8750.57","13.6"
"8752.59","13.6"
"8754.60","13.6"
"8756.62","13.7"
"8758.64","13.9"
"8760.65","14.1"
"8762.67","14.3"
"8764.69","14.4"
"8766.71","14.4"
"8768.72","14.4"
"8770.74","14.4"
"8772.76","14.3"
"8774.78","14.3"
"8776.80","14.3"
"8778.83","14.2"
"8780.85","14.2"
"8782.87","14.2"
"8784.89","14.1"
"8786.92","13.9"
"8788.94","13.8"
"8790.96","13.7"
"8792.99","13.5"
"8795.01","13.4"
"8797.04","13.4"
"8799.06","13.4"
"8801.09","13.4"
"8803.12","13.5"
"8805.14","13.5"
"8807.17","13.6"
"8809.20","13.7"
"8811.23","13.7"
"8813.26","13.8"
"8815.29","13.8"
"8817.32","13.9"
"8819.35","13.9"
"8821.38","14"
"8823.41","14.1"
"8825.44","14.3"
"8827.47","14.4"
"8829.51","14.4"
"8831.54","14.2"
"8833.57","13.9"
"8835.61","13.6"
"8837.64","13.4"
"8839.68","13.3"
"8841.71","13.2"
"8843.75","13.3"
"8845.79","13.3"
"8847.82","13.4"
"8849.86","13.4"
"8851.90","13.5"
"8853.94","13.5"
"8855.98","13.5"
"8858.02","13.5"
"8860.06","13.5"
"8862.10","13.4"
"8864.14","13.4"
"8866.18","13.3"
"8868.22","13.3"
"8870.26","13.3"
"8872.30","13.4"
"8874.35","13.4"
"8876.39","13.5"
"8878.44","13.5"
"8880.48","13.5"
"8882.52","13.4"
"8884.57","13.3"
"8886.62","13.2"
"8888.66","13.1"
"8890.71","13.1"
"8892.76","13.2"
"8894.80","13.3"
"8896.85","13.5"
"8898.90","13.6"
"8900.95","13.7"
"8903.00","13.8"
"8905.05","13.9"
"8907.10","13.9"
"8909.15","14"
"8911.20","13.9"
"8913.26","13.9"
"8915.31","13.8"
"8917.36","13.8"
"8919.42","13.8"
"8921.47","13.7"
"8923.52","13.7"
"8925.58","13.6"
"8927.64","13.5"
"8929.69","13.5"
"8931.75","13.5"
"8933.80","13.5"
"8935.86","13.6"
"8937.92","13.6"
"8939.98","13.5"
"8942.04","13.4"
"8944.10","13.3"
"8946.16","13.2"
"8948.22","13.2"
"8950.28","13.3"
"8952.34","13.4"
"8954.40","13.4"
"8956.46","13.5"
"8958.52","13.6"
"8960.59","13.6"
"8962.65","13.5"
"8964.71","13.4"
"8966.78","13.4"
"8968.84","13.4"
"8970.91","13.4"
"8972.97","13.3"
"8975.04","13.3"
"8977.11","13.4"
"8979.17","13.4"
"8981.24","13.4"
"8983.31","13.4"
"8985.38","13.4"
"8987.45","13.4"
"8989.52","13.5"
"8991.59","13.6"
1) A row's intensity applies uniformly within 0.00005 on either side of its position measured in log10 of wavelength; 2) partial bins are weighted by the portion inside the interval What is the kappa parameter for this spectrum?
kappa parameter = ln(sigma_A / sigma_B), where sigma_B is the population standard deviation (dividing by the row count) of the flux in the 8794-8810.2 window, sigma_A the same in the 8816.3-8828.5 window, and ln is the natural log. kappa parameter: 0.6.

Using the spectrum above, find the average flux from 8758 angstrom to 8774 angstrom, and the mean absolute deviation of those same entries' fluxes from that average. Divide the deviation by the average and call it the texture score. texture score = 0.0096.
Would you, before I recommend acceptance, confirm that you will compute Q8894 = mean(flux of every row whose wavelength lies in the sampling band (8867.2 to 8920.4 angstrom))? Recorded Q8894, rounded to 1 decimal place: 13.5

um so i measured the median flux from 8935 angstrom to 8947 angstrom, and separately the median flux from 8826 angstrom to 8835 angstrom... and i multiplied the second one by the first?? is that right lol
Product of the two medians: 192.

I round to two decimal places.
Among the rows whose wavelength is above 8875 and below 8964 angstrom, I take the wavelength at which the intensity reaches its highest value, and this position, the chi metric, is 8909.15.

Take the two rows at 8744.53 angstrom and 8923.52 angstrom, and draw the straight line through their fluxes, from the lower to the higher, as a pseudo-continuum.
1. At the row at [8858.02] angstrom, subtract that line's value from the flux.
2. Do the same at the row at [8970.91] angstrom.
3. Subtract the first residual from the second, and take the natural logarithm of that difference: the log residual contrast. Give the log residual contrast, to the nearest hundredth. -2.42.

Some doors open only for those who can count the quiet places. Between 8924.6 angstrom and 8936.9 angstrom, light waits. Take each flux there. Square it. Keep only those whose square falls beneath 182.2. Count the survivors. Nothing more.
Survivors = 0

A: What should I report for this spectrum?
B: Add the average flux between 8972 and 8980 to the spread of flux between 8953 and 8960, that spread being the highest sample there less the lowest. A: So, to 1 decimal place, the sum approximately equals 13.5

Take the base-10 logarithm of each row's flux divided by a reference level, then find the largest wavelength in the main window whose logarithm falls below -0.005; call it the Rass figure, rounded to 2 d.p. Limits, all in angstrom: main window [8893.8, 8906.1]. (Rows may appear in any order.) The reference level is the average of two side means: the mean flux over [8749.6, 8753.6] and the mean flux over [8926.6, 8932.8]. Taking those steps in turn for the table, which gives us 8894.80 angstrom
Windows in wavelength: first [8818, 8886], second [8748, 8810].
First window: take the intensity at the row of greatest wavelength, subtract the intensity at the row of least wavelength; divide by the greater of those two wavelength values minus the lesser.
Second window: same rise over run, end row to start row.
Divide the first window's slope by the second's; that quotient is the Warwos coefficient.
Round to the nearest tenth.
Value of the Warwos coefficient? 5.6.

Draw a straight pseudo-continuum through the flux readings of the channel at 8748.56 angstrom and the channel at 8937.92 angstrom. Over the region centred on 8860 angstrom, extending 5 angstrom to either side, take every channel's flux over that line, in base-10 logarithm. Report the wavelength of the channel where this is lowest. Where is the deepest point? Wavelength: 8862.10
